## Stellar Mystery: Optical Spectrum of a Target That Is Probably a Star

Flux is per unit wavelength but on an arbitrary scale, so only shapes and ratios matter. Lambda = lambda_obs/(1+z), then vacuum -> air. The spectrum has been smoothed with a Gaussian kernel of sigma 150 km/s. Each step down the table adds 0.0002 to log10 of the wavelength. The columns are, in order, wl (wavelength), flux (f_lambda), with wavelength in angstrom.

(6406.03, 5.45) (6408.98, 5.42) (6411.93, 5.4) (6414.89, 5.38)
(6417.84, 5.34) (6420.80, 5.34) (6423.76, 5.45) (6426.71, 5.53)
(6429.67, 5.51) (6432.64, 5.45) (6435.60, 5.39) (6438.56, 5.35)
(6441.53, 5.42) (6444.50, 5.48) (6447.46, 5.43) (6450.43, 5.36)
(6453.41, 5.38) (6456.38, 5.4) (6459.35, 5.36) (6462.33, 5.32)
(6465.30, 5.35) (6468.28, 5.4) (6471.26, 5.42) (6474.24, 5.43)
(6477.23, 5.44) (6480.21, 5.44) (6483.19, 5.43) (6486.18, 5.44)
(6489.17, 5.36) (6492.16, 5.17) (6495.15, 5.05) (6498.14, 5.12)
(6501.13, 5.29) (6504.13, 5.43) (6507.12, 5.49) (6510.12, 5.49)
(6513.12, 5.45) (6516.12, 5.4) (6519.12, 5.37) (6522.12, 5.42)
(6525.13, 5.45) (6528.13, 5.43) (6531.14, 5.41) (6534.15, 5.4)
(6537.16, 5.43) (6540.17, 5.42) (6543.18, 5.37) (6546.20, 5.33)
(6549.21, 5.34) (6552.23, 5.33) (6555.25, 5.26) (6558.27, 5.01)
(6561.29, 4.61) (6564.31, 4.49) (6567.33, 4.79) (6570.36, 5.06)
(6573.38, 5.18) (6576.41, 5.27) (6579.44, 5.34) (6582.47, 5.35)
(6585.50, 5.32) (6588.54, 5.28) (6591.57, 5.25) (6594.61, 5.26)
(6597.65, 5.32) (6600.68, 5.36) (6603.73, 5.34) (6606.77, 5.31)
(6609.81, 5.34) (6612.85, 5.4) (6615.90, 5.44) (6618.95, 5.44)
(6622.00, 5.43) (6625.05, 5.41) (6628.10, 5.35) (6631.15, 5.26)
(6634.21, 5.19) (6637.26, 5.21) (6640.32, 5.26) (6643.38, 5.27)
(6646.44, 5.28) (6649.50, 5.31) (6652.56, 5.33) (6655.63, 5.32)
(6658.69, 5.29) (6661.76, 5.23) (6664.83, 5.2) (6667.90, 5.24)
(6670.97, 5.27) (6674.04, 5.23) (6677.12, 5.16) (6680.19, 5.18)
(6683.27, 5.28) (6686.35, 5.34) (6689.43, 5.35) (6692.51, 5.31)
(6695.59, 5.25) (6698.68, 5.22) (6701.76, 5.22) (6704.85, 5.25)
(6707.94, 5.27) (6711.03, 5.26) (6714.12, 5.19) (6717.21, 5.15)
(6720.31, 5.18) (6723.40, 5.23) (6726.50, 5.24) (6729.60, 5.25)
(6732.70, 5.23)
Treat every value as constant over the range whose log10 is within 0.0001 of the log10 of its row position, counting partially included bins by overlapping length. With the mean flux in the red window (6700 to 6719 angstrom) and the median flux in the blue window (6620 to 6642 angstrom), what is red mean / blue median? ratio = 0.993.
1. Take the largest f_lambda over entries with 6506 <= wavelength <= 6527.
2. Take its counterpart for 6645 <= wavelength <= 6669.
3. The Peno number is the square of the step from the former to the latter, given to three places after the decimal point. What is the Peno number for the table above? 0.026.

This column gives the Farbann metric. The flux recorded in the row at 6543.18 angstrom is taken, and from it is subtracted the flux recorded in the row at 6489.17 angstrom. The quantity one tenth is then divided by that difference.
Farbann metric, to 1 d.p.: 10.0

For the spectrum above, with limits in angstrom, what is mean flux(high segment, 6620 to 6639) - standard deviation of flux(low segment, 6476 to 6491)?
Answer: 5.28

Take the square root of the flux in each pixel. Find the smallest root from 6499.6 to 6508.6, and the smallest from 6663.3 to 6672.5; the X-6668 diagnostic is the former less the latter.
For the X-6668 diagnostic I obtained 0.020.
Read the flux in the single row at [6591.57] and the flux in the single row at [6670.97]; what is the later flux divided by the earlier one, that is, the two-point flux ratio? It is 1.00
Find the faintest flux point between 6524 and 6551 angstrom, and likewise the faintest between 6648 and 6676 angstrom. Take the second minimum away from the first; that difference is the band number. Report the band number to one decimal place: 0.1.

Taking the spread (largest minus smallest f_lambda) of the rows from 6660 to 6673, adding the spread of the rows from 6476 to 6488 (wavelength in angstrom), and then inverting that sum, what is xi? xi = 12.5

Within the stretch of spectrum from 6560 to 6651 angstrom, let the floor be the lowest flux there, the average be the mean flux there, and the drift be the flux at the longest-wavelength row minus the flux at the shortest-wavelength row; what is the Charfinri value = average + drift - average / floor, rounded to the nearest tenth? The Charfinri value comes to 4.8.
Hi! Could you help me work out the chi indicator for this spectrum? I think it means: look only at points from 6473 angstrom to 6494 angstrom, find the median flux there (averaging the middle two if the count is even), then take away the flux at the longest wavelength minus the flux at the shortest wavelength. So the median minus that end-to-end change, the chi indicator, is 5.69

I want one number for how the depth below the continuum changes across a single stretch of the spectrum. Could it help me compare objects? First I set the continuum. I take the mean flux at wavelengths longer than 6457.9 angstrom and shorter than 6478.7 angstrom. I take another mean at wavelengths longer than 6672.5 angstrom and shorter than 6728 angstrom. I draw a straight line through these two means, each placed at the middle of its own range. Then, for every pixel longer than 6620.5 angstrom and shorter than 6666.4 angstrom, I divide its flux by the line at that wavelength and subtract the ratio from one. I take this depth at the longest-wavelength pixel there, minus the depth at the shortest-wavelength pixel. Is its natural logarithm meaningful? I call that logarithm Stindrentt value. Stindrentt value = -3.3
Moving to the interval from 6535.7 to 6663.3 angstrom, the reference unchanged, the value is -3.8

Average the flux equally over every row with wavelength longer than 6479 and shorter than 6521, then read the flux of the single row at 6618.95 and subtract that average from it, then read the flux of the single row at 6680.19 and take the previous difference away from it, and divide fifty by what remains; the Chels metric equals 9.82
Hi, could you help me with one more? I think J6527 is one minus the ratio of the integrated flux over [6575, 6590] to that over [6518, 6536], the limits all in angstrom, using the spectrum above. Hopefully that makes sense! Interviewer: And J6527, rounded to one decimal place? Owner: 0.2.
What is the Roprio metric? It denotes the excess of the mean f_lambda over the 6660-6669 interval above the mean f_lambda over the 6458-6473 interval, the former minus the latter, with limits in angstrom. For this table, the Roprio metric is -0.15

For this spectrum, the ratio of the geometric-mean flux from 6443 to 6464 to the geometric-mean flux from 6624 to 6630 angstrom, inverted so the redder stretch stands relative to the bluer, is 0.998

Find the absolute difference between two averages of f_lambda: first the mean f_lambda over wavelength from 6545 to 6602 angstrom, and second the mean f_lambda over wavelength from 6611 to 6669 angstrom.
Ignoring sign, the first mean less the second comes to 0.14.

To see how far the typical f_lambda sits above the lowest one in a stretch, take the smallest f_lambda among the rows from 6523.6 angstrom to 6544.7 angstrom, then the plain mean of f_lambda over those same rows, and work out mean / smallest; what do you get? 1.01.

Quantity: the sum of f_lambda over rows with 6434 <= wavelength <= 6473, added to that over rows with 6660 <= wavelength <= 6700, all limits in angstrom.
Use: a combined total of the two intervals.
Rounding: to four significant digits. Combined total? 138.3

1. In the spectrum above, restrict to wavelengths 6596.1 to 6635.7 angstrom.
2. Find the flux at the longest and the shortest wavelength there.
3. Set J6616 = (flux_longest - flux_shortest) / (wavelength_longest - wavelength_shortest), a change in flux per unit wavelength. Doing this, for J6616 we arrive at -0.0036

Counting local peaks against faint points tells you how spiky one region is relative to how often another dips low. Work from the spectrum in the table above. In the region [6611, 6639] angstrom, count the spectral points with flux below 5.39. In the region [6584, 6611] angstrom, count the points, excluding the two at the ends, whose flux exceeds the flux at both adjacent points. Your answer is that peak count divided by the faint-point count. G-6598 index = 0.25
